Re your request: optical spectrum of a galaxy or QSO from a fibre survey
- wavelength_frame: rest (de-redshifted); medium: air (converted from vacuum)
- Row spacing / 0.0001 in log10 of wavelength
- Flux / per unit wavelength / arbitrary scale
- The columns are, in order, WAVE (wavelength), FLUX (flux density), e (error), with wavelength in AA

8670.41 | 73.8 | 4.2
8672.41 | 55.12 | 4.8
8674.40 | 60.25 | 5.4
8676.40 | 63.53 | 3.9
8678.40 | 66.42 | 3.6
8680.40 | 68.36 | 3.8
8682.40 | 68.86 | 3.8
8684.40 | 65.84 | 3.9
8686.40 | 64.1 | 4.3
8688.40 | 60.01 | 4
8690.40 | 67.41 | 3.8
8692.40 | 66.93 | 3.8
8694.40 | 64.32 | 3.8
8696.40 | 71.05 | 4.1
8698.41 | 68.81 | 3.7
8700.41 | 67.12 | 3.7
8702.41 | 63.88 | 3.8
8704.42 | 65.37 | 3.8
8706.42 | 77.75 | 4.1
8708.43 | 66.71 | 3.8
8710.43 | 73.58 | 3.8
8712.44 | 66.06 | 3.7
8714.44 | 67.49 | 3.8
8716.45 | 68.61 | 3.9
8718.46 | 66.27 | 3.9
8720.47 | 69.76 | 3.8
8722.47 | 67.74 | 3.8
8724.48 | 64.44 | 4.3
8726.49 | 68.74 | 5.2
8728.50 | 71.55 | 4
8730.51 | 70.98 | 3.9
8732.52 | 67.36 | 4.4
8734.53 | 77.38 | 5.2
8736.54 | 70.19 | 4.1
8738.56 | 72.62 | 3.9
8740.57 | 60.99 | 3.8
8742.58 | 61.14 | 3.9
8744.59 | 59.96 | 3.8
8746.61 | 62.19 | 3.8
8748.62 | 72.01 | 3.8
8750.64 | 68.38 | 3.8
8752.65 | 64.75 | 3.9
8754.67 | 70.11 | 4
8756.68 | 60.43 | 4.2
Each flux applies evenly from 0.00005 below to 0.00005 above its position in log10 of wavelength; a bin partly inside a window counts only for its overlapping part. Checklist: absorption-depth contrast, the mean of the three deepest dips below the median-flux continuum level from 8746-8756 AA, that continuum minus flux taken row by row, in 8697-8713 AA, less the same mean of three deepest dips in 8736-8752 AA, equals -4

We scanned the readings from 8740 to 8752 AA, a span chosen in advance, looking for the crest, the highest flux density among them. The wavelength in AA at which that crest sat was 8748.62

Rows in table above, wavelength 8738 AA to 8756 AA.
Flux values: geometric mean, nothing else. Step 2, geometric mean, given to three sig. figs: 65.6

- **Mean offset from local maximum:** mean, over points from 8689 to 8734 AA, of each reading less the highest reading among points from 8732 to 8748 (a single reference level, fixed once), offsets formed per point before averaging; -9.1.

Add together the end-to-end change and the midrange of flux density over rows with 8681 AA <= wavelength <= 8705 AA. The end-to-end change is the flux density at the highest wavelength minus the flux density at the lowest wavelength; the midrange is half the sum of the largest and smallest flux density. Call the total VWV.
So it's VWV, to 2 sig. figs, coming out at 62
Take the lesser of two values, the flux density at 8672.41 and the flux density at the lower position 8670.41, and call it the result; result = 55.1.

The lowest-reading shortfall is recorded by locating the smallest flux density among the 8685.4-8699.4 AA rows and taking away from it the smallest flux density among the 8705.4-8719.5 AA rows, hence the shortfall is -6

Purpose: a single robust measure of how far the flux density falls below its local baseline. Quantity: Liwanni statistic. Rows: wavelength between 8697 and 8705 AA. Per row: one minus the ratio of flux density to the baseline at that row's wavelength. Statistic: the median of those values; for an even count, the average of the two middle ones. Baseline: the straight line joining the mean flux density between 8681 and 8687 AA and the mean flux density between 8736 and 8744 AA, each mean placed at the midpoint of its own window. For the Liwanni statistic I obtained 0.000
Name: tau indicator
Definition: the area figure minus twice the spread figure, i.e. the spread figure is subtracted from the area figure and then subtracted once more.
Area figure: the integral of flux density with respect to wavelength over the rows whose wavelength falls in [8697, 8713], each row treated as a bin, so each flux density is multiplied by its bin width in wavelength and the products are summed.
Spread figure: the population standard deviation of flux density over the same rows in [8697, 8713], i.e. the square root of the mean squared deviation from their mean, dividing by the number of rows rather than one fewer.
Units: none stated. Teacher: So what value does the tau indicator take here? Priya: 1092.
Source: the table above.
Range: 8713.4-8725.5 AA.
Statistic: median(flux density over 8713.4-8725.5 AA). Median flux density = 67.6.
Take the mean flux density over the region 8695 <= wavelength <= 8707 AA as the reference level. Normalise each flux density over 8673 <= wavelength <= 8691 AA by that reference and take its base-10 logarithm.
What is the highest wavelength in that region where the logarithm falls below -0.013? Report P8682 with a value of 8688.40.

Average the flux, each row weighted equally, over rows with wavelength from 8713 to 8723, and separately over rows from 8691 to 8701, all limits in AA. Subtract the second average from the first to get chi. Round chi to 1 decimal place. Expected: 0.3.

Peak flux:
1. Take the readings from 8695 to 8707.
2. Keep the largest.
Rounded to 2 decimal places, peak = 77.75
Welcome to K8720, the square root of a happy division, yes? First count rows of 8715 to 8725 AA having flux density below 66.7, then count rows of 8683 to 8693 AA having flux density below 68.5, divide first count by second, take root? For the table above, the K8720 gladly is 0.63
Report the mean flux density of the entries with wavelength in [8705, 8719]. 69.5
